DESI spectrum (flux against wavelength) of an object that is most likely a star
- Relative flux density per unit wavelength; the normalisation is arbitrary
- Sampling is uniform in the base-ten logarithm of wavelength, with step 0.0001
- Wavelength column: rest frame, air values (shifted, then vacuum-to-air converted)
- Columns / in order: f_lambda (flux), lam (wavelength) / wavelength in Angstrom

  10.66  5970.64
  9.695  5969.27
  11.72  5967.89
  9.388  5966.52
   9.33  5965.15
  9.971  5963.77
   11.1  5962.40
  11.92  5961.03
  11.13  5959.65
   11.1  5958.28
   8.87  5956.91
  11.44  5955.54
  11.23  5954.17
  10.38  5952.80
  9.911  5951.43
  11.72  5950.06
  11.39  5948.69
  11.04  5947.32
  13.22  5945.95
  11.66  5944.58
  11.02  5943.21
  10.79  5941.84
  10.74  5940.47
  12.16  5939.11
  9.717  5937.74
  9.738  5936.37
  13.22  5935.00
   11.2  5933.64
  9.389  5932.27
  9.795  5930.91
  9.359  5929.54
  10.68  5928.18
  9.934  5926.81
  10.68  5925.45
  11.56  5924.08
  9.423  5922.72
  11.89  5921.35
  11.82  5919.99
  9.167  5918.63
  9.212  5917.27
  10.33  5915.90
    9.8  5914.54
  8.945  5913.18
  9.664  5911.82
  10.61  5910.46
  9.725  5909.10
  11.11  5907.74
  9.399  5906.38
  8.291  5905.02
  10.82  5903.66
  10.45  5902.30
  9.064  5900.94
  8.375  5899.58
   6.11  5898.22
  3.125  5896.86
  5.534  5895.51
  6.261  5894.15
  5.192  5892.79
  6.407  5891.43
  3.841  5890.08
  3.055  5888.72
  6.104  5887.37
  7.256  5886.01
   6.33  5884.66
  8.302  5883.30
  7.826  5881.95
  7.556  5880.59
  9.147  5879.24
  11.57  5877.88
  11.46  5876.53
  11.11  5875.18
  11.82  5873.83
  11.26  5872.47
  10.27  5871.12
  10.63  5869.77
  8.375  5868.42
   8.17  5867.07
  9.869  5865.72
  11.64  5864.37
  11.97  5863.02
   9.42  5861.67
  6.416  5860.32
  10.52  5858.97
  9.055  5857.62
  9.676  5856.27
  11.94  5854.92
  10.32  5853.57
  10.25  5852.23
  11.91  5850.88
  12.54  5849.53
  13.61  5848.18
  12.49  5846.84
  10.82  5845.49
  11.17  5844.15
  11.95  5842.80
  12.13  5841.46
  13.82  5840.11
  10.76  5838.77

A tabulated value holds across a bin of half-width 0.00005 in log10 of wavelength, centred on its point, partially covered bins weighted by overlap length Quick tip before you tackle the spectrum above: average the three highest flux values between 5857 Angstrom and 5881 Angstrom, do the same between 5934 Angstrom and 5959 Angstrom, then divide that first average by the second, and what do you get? 0.92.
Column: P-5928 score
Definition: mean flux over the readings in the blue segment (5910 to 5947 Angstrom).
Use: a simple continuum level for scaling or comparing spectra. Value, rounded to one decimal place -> 10.6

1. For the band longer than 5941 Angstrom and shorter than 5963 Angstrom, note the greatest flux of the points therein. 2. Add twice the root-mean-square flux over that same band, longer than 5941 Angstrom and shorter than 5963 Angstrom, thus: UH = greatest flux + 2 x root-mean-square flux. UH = 35.5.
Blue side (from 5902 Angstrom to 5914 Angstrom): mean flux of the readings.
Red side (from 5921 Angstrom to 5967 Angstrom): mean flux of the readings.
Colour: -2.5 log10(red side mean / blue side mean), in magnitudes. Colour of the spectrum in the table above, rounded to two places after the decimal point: -0.09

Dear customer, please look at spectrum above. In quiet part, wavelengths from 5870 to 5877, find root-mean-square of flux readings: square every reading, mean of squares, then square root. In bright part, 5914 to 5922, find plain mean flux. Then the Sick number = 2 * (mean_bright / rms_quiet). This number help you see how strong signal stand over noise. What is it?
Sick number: 1.85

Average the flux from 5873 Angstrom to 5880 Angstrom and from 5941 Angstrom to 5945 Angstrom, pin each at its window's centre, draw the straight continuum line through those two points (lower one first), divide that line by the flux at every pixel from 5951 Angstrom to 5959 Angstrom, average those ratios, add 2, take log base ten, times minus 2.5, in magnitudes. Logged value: -1.22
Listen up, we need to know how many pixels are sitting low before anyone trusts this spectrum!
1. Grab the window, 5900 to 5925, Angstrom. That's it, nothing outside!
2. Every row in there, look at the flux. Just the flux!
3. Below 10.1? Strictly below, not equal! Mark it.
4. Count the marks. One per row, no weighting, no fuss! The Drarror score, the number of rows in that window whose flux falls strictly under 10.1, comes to 10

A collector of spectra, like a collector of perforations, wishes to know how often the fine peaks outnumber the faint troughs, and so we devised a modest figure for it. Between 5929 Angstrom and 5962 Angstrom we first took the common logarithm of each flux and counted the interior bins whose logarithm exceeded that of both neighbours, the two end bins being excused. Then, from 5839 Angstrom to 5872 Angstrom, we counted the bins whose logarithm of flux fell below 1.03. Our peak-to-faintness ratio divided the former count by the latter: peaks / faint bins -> 0.50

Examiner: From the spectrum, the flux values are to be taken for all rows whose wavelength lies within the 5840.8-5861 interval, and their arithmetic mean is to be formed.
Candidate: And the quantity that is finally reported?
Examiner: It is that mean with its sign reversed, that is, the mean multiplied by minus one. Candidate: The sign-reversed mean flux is -11.0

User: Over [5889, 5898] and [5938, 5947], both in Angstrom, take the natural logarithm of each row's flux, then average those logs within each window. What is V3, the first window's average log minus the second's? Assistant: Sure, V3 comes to -0.86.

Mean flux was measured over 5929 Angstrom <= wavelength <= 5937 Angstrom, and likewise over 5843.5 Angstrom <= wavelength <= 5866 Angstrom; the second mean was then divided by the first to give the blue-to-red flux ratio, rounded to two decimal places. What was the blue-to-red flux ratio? 1.03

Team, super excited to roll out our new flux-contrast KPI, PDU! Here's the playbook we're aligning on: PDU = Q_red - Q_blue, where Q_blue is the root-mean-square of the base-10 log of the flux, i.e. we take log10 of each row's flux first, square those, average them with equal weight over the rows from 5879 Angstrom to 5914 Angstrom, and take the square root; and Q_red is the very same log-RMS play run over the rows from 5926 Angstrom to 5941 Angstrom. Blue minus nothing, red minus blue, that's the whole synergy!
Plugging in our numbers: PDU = 0.149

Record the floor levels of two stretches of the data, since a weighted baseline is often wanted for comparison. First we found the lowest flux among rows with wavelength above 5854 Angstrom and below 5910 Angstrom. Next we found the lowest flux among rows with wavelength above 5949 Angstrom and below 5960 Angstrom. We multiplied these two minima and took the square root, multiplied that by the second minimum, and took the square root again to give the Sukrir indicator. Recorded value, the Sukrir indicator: 6.8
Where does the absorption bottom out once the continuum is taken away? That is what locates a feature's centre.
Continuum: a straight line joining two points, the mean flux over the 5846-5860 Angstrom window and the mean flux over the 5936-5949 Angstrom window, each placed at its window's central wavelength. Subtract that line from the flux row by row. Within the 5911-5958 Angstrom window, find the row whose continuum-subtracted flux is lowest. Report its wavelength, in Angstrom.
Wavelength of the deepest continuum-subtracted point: 5956.91 Angstrom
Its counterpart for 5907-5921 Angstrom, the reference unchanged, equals 5913.18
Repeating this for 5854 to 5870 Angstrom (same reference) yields 5860.32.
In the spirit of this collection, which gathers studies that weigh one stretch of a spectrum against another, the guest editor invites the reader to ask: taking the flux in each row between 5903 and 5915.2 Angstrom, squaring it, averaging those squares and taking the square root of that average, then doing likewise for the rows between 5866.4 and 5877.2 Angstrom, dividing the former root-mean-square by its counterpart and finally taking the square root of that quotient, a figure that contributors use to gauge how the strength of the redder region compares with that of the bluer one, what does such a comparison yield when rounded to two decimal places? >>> 0.97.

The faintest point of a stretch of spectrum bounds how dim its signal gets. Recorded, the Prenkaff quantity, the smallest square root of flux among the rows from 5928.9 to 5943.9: 3.1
